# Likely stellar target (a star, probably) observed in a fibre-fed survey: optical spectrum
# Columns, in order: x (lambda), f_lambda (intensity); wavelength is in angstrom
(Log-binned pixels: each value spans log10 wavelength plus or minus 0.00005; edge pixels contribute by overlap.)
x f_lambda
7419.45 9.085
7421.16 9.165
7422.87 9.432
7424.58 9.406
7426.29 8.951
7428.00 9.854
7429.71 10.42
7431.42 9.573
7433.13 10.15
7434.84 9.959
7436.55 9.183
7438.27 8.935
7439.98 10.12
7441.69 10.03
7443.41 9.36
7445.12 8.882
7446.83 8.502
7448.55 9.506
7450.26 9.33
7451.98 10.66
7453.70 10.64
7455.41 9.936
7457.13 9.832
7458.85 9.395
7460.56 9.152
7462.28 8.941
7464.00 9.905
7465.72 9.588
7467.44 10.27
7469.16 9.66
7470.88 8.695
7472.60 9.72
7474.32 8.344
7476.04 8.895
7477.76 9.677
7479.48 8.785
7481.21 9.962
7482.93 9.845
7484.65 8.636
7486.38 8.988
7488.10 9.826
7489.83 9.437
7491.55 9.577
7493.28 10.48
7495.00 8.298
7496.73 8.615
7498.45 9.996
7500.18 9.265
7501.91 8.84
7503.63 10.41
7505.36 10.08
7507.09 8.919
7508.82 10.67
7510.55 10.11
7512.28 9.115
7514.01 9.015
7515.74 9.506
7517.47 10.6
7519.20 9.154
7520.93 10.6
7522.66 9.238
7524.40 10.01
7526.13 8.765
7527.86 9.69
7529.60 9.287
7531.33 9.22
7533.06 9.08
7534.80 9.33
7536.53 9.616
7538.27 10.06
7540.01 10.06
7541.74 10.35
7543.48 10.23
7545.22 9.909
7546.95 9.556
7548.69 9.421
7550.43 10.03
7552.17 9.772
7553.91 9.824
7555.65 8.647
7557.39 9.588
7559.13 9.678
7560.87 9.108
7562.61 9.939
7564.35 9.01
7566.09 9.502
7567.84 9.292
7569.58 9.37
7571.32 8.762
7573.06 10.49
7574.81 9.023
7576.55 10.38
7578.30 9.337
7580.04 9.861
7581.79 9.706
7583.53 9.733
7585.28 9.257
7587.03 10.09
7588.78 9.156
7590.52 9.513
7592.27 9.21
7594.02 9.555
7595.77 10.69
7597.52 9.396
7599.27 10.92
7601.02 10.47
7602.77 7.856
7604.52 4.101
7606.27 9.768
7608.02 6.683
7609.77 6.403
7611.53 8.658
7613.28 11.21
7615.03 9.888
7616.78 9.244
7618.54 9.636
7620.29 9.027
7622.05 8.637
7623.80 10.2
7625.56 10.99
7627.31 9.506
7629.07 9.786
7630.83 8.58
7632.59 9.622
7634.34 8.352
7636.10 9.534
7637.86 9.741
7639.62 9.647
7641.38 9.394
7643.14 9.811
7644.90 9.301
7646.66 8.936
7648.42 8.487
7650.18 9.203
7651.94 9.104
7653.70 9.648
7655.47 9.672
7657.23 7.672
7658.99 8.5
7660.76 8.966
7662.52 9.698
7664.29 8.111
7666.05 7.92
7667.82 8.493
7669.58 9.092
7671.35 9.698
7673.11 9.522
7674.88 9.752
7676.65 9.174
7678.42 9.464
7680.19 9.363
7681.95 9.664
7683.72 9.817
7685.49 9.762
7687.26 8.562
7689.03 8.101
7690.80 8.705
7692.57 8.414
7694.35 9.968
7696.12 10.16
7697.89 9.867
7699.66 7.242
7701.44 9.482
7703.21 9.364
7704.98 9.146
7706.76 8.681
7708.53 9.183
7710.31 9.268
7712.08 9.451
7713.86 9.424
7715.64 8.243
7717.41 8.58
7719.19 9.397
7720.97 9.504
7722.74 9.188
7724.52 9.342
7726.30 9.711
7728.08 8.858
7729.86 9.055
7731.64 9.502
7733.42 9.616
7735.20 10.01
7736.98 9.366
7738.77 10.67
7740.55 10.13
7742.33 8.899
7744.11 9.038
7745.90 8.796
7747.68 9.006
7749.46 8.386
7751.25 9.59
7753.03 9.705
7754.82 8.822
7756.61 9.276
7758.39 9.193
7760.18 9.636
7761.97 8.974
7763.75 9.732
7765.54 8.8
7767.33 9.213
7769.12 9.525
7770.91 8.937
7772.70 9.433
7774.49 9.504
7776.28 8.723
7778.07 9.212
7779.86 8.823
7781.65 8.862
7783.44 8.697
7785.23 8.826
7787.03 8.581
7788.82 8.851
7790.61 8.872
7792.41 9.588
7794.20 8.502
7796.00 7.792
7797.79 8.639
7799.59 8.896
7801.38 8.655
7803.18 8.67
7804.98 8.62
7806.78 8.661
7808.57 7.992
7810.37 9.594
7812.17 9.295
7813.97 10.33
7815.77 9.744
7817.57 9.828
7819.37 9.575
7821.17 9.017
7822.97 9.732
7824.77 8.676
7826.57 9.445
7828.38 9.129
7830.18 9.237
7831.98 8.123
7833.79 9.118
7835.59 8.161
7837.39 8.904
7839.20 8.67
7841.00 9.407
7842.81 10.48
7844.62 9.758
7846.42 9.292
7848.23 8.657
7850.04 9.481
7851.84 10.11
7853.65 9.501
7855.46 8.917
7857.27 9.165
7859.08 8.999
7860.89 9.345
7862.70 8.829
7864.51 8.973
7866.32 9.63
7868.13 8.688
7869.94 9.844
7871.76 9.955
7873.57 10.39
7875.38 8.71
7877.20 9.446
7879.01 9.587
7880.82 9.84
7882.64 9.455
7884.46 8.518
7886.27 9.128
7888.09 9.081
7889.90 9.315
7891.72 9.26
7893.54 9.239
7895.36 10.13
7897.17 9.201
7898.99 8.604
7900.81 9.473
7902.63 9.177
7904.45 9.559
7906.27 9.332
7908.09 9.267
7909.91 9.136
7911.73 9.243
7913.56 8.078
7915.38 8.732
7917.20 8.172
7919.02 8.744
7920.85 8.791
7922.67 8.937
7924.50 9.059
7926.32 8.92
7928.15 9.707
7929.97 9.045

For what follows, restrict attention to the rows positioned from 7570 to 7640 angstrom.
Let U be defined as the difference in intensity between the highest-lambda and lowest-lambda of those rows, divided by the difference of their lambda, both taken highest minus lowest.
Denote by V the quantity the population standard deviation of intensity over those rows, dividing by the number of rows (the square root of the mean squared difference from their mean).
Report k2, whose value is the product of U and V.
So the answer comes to 0.0166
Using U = 0.013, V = 1.28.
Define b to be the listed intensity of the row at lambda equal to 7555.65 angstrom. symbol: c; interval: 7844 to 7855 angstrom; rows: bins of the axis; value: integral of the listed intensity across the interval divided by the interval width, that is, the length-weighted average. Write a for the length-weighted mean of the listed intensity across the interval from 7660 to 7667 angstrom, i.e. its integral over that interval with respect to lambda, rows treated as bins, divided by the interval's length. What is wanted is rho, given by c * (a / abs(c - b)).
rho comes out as 103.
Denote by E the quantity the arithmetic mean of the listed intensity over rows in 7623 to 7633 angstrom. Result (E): 9.8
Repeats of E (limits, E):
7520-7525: 9.9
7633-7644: 9.4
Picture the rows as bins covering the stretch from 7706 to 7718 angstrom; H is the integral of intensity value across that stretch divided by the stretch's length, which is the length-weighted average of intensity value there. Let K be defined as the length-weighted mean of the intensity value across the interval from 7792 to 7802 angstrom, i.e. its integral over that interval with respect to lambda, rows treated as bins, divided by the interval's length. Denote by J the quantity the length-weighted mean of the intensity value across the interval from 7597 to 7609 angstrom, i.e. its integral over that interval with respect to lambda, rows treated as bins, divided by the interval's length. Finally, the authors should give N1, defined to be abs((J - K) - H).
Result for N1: 9.2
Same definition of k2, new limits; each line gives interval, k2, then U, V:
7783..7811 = 0.0146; 0.033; 0.44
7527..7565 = -0.0079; -0.019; 0.43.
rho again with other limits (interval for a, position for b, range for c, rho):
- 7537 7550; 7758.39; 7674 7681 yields 395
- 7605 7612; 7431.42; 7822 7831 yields 212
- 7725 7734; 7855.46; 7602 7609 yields 36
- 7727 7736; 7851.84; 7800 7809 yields 52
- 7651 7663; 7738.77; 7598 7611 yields 28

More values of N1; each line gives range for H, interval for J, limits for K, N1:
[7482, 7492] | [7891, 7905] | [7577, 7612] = 9.1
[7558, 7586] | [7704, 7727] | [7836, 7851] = 9.7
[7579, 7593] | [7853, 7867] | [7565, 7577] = 9.9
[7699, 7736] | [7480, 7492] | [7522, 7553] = 9.4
